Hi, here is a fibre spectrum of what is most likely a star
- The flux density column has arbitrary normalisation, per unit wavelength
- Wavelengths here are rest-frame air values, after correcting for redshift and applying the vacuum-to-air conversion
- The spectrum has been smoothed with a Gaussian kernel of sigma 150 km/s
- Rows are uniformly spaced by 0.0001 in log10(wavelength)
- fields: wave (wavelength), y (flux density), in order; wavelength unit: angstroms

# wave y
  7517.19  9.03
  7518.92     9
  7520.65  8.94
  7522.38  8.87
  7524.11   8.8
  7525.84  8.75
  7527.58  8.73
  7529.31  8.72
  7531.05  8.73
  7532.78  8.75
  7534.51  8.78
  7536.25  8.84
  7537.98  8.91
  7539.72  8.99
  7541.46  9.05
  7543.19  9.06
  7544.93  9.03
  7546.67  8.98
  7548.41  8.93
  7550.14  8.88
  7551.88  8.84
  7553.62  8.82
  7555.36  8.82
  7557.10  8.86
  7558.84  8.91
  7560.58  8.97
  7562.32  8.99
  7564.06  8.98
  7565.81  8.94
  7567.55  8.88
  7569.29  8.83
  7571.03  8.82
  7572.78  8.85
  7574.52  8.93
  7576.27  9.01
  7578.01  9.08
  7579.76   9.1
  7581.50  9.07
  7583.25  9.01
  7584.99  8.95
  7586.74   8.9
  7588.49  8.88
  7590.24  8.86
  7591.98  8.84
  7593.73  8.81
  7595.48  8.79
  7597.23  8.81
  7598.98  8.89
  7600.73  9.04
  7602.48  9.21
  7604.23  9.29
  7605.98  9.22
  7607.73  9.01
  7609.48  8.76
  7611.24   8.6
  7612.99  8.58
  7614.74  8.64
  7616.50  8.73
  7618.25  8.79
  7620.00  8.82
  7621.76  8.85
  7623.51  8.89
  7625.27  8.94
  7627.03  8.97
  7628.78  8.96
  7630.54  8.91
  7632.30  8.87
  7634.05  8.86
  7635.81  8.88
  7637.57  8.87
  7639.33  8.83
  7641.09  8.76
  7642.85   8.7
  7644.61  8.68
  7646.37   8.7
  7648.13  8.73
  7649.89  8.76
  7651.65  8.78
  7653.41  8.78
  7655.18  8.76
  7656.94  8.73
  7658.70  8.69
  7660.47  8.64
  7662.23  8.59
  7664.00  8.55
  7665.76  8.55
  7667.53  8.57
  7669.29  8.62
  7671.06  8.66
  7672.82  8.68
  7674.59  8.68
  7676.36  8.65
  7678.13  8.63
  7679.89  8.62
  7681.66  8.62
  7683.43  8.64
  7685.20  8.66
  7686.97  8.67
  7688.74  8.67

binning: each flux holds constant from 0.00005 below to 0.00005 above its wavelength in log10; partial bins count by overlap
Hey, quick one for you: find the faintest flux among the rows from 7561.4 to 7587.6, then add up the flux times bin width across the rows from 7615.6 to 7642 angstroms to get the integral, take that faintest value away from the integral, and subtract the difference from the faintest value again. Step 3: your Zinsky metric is -216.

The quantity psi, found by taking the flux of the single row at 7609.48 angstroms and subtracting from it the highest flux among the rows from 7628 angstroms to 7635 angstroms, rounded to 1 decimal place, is -0.2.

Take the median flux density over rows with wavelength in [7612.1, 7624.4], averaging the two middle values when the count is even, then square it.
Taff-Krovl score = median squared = 77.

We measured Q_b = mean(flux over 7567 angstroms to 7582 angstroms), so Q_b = 8.95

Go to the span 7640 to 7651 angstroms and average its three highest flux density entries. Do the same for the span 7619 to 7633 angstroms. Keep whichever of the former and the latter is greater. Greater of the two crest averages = 8.96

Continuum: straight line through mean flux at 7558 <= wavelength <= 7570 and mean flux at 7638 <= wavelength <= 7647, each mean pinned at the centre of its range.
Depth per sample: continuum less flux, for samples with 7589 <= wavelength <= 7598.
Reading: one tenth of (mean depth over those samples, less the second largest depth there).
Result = -0.001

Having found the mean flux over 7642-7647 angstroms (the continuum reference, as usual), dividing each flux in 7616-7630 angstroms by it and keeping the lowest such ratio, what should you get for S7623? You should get 1.00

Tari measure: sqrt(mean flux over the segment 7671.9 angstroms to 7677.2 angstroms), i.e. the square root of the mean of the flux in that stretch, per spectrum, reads 2.94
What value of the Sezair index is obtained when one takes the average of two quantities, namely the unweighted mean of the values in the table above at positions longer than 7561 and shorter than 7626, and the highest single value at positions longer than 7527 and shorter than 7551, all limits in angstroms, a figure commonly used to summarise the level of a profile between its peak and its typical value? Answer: 8.98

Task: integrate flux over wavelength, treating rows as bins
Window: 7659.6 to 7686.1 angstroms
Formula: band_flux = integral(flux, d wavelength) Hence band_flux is 229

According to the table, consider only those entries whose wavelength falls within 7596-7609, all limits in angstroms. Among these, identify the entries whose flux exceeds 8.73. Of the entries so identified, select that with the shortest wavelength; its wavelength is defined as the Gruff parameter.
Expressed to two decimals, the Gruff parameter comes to 7597.23 angstroms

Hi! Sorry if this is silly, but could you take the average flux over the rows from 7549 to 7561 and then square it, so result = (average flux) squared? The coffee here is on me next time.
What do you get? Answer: 78.7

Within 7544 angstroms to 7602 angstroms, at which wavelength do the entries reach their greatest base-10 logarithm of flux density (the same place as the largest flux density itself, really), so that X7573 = 7579.76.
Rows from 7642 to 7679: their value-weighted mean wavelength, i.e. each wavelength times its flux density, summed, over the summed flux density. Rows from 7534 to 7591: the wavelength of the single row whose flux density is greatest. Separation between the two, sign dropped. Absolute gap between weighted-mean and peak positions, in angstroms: 80.7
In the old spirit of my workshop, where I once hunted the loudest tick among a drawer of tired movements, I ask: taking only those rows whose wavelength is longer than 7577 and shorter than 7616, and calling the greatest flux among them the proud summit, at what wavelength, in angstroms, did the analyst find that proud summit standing 7604.23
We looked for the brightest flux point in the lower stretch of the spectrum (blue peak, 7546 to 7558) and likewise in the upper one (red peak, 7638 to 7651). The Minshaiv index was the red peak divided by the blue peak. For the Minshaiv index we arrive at 0.983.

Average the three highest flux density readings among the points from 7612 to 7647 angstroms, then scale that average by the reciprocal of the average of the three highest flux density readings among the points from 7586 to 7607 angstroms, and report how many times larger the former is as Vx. 0.97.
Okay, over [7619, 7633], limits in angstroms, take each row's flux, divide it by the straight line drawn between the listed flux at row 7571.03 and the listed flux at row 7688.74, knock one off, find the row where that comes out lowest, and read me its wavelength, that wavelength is 7620.00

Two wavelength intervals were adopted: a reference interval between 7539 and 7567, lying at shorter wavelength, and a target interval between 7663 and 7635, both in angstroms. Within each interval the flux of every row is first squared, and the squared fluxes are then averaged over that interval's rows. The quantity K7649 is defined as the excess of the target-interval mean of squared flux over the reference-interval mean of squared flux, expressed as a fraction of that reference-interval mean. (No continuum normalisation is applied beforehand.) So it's -0.04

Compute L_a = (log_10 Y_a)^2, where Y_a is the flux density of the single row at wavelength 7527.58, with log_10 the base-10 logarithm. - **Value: 0.886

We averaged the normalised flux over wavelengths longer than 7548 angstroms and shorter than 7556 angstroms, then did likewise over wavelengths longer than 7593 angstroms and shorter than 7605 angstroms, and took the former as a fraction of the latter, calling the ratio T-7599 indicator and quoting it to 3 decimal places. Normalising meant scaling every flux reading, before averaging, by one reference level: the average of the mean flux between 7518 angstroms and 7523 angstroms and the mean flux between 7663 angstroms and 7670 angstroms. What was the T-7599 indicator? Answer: 0.987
